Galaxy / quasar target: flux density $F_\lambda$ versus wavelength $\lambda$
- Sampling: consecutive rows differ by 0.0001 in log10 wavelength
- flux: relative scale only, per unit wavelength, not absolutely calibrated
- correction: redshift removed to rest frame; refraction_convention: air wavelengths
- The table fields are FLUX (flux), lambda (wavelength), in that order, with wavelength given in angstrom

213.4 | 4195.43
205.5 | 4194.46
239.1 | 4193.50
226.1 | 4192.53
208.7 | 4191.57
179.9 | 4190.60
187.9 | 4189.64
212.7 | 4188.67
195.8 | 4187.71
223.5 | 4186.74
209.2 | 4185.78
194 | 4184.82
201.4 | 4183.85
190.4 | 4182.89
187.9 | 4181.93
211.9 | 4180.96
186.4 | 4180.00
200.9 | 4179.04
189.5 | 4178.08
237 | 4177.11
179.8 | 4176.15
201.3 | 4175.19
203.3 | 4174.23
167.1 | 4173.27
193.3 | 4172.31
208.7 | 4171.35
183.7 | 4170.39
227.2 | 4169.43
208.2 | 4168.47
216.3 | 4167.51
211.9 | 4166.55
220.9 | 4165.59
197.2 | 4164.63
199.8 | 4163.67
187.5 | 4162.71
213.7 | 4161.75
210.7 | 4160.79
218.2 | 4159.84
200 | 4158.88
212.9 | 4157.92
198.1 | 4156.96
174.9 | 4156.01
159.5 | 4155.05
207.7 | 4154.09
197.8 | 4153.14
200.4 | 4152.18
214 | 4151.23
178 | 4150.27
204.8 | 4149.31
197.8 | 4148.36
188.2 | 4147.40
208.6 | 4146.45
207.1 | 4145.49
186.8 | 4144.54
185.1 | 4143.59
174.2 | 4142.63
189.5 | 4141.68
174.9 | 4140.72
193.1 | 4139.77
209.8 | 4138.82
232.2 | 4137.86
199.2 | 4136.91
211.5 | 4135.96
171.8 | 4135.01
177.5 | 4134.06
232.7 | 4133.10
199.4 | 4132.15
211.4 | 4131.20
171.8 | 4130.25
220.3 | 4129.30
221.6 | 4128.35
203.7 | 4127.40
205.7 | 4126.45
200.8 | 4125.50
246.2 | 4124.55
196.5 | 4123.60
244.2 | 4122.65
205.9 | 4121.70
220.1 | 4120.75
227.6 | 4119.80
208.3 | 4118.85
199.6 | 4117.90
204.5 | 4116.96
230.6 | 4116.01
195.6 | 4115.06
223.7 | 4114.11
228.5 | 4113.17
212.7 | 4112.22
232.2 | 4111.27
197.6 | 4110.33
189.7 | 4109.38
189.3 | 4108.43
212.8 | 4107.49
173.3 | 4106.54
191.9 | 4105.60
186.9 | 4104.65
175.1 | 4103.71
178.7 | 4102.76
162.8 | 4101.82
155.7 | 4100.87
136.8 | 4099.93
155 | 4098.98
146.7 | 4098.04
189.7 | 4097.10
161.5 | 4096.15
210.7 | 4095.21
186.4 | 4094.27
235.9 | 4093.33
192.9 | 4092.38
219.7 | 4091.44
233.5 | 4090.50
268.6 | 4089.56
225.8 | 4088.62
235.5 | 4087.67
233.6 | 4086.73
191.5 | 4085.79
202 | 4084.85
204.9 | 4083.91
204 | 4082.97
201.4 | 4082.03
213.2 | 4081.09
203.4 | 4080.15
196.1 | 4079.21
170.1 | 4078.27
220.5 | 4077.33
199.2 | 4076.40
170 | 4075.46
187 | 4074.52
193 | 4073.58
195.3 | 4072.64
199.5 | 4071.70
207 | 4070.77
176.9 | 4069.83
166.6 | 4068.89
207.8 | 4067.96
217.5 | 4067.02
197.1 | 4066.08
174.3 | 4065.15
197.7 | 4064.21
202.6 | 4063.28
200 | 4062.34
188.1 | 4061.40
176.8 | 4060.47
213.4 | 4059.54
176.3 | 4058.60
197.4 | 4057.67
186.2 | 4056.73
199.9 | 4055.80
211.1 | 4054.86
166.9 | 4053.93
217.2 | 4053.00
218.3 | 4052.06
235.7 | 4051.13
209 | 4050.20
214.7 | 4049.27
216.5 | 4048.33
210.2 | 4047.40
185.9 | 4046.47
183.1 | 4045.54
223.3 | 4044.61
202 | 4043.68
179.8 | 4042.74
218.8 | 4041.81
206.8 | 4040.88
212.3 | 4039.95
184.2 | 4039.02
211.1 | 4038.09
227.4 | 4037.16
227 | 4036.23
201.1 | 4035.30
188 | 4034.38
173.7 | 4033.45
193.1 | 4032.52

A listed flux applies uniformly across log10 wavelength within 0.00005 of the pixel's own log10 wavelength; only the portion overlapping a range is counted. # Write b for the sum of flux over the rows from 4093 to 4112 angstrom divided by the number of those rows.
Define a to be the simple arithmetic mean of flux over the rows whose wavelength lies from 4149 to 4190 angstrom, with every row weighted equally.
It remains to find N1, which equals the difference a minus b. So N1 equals 17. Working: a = 201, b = 183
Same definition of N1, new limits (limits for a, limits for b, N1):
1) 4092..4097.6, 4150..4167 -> -4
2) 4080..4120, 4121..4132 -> -11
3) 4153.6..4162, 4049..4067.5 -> 0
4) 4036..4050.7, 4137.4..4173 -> 7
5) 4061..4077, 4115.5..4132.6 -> -19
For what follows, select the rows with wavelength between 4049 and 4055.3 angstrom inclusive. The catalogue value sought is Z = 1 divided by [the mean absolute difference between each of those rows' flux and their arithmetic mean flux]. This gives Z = 0.08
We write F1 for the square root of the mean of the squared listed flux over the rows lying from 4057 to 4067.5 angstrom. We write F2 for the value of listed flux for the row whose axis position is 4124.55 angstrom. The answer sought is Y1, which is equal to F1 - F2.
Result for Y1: -51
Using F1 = 195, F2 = 246.2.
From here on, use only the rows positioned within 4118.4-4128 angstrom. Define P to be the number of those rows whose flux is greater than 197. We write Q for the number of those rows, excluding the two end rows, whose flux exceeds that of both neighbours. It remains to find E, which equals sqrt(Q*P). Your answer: 6.00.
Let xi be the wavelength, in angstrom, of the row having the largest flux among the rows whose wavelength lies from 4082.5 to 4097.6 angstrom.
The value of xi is 4089.56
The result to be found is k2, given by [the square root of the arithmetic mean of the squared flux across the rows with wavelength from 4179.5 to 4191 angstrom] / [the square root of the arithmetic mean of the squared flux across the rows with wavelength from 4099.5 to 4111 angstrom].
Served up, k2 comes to 1.10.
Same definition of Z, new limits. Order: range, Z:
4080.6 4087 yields 0.11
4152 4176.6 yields 0.08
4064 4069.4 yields 0.07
